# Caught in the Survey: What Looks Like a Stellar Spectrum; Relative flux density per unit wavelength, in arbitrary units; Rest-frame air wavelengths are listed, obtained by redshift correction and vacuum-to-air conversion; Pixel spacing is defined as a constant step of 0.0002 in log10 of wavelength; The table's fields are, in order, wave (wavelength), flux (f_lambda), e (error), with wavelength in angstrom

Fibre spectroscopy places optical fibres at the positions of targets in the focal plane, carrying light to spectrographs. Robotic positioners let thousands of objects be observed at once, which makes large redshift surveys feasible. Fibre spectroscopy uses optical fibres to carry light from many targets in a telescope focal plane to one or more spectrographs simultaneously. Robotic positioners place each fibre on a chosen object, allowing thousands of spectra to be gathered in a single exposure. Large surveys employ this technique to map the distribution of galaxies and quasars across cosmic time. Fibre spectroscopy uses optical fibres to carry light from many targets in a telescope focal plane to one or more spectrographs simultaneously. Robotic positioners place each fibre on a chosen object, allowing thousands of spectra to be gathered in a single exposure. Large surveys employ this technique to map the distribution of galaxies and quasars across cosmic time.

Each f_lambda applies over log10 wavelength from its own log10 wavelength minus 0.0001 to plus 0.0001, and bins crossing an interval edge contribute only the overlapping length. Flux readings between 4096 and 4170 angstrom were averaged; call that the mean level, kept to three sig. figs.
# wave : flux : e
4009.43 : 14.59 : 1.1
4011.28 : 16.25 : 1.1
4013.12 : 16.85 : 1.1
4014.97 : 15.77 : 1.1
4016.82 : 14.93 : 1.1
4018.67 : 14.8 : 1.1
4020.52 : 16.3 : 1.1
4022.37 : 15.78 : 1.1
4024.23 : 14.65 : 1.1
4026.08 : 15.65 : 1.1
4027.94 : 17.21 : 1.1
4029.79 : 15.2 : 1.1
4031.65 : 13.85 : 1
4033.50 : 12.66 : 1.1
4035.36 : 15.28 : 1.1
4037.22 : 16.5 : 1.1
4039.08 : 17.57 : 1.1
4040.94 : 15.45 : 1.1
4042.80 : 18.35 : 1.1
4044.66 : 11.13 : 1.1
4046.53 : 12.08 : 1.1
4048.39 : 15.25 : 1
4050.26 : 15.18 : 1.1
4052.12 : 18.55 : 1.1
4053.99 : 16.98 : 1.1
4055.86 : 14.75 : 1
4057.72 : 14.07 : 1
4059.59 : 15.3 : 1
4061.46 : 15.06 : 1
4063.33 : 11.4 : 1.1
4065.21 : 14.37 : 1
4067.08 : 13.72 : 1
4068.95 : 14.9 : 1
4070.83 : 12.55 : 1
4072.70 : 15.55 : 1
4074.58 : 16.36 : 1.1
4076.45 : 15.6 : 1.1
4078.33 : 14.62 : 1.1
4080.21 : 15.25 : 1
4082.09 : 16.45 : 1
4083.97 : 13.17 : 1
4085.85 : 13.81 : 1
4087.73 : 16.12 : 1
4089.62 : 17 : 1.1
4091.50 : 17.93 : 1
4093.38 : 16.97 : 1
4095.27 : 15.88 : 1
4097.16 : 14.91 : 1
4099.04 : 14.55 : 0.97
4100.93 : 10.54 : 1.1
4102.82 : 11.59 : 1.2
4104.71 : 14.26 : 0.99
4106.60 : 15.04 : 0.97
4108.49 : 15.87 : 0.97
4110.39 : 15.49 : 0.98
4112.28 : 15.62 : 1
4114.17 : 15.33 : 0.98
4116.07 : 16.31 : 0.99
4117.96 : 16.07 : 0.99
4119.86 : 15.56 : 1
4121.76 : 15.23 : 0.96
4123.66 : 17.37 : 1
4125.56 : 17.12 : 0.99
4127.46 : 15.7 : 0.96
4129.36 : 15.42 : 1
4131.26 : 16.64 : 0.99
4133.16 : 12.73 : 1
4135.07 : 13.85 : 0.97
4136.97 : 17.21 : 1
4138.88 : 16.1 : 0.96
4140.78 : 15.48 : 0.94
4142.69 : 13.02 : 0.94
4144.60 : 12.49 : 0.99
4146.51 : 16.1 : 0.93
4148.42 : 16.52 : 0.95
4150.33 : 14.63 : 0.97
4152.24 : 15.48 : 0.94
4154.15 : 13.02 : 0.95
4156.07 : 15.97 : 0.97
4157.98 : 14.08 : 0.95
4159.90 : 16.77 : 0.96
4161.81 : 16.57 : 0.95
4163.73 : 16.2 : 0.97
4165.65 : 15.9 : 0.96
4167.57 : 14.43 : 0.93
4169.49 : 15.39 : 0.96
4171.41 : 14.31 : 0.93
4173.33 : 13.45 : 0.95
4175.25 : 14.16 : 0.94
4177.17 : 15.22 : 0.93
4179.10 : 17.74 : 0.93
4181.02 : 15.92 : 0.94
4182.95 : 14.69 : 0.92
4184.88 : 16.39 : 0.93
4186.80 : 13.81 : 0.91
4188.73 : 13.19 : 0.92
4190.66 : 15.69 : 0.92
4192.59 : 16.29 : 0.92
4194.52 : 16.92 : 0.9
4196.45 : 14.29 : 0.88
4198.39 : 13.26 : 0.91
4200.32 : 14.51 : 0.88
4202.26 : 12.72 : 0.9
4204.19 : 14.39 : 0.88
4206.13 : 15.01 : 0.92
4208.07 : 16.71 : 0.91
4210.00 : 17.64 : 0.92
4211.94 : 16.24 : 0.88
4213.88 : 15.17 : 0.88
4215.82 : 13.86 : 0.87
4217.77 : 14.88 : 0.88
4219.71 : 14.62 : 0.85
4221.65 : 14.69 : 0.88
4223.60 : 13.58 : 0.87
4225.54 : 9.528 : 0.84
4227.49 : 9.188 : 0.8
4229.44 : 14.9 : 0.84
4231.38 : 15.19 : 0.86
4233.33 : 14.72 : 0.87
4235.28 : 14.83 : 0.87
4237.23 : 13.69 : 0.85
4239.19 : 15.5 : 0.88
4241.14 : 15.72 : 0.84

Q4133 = 15.1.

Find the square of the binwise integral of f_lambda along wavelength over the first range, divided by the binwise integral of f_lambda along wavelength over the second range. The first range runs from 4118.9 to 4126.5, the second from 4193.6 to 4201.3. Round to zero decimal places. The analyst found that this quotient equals 135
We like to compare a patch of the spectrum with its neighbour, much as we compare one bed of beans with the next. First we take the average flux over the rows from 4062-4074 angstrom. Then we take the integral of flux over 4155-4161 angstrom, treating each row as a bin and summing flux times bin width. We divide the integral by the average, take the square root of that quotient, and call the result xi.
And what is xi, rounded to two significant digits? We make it 2.6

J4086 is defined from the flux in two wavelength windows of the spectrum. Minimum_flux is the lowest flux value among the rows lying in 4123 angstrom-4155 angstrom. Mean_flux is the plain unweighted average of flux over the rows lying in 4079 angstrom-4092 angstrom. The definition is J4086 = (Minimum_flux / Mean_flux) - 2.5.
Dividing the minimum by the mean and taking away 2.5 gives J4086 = -1.70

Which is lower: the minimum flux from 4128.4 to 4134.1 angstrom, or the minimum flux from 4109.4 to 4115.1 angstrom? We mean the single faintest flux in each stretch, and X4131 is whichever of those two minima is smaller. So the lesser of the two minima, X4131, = 12.7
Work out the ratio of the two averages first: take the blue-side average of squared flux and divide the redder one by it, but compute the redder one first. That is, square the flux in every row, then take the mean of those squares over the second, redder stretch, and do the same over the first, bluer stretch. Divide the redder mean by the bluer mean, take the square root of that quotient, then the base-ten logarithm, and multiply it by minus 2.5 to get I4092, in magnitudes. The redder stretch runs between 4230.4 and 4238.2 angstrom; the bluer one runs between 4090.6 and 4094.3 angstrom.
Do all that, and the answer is 0.19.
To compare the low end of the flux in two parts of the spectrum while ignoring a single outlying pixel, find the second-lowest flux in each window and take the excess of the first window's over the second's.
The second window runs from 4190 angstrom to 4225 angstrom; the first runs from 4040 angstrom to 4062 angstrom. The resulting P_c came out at -1.2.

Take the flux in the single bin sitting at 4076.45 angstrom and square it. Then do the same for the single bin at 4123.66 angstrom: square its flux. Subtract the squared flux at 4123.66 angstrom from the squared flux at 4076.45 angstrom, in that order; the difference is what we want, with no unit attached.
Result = -58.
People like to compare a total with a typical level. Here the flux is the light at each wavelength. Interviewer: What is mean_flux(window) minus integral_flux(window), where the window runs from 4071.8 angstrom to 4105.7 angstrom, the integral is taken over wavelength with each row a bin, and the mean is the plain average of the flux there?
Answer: -494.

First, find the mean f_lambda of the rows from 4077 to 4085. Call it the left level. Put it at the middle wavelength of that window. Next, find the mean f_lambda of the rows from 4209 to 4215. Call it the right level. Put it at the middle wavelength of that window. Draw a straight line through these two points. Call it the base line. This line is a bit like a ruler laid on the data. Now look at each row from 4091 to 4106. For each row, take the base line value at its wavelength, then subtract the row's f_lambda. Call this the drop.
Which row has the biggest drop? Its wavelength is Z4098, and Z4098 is 4100.93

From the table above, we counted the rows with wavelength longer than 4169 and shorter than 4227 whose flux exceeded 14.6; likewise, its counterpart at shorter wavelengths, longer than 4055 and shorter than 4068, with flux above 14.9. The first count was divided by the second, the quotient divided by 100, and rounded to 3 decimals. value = 0.085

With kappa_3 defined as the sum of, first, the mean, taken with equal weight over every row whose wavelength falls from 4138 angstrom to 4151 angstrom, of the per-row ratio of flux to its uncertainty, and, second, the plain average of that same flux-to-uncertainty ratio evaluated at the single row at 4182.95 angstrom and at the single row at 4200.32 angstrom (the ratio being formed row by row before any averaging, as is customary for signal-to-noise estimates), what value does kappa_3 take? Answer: 31.9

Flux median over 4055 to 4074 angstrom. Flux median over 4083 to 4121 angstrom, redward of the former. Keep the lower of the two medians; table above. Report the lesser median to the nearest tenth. 14.6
